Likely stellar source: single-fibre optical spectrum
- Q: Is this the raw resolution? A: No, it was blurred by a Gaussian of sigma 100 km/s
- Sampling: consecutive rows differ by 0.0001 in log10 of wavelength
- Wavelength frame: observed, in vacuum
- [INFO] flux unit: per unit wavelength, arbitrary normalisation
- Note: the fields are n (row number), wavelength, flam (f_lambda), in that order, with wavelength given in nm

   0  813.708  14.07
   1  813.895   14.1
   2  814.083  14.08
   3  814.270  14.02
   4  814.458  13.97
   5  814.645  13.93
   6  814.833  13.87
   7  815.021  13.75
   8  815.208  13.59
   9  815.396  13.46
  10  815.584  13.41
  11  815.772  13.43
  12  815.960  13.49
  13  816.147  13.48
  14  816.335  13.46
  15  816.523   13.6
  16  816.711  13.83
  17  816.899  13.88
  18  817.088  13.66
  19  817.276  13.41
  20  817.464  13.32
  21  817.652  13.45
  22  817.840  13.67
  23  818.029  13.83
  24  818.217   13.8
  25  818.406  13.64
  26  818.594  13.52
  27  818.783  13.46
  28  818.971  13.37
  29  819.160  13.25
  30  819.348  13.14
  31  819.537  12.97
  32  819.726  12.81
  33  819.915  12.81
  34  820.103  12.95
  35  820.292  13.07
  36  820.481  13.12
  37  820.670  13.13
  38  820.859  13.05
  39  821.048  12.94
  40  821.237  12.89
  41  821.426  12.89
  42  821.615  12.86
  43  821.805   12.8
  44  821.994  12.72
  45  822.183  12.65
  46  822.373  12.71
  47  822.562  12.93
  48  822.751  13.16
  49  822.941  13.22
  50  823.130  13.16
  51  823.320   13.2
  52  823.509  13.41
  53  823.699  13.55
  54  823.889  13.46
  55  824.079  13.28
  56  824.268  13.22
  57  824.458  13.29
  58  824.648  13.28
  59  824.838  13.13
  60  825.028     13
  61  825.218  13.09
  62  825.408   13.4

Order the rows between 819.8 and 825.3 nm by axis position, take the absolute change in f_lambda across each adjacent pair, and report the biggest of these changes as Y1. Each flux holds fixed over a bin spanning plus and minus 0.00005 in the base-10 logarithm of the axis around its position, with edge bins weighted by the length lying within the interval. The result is 0.23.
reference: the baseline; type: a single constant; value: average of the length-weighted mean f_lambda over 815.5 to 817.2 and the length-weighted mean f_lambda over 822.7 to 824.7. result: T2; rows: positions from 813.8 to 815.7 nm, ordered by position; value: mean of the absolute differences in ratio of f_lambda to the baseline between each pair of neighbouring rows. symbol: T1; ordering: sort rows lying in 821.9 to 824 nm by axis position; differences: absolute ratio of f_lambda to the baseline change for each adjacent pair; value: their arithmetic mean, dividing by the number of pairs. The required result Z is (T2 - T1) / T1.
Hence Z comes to -0.4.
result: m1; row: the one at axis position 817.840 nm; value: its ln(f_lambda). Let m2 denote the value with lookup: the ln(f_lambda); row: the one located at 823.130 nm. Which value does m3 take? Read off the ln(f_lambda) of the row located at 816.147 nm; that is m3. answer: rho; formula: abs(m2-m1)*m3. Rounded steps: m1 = 2.62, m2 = 2.58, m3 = 2.60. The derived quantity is 0.10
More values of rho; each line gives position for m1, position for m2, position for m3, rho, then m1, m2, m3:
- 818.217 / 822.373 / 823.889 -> 0.21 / 2.62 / 2.54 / 2.60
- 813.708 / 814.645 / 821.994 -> 0.03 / 2.64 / 2.63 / 2.54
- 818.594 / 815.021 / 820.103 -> 0.04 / 2.60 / 2.62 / 2.56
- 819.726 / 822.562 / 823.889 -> 0.02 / 2.55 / 2.56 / 2.60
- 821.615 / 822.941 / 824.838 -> 0.07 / 2.55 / 2.58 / 2.57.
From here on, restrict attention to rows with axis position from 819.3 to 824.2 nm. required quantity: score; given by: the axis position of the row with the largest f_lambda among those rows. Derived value 823.699 nm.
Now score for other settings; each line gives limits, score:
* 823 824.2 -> 823.699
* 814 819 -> 814.083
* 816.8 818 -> 816.899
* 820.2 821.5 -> 820.670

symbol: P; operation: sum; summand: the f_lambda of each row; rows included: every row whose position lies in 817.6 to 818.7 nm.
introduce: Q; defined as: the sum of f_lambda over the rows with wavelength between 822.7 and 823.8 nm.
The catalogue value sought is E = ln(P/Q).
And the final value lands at 0.03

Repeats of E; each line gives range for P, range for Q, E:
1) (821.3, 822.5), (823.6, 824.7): -0.04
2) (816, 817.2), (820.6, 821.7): 0.05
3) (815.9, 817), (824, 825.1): 0.03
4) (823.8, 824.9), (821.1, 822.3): 0.04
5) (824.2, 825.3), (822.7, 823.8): -0.01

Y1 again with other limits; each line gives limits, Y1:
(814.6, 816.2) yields 0.16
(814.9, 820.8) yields 0.25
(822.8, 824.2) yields 0.21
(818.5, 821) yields 0.17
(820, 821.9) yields 0.12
